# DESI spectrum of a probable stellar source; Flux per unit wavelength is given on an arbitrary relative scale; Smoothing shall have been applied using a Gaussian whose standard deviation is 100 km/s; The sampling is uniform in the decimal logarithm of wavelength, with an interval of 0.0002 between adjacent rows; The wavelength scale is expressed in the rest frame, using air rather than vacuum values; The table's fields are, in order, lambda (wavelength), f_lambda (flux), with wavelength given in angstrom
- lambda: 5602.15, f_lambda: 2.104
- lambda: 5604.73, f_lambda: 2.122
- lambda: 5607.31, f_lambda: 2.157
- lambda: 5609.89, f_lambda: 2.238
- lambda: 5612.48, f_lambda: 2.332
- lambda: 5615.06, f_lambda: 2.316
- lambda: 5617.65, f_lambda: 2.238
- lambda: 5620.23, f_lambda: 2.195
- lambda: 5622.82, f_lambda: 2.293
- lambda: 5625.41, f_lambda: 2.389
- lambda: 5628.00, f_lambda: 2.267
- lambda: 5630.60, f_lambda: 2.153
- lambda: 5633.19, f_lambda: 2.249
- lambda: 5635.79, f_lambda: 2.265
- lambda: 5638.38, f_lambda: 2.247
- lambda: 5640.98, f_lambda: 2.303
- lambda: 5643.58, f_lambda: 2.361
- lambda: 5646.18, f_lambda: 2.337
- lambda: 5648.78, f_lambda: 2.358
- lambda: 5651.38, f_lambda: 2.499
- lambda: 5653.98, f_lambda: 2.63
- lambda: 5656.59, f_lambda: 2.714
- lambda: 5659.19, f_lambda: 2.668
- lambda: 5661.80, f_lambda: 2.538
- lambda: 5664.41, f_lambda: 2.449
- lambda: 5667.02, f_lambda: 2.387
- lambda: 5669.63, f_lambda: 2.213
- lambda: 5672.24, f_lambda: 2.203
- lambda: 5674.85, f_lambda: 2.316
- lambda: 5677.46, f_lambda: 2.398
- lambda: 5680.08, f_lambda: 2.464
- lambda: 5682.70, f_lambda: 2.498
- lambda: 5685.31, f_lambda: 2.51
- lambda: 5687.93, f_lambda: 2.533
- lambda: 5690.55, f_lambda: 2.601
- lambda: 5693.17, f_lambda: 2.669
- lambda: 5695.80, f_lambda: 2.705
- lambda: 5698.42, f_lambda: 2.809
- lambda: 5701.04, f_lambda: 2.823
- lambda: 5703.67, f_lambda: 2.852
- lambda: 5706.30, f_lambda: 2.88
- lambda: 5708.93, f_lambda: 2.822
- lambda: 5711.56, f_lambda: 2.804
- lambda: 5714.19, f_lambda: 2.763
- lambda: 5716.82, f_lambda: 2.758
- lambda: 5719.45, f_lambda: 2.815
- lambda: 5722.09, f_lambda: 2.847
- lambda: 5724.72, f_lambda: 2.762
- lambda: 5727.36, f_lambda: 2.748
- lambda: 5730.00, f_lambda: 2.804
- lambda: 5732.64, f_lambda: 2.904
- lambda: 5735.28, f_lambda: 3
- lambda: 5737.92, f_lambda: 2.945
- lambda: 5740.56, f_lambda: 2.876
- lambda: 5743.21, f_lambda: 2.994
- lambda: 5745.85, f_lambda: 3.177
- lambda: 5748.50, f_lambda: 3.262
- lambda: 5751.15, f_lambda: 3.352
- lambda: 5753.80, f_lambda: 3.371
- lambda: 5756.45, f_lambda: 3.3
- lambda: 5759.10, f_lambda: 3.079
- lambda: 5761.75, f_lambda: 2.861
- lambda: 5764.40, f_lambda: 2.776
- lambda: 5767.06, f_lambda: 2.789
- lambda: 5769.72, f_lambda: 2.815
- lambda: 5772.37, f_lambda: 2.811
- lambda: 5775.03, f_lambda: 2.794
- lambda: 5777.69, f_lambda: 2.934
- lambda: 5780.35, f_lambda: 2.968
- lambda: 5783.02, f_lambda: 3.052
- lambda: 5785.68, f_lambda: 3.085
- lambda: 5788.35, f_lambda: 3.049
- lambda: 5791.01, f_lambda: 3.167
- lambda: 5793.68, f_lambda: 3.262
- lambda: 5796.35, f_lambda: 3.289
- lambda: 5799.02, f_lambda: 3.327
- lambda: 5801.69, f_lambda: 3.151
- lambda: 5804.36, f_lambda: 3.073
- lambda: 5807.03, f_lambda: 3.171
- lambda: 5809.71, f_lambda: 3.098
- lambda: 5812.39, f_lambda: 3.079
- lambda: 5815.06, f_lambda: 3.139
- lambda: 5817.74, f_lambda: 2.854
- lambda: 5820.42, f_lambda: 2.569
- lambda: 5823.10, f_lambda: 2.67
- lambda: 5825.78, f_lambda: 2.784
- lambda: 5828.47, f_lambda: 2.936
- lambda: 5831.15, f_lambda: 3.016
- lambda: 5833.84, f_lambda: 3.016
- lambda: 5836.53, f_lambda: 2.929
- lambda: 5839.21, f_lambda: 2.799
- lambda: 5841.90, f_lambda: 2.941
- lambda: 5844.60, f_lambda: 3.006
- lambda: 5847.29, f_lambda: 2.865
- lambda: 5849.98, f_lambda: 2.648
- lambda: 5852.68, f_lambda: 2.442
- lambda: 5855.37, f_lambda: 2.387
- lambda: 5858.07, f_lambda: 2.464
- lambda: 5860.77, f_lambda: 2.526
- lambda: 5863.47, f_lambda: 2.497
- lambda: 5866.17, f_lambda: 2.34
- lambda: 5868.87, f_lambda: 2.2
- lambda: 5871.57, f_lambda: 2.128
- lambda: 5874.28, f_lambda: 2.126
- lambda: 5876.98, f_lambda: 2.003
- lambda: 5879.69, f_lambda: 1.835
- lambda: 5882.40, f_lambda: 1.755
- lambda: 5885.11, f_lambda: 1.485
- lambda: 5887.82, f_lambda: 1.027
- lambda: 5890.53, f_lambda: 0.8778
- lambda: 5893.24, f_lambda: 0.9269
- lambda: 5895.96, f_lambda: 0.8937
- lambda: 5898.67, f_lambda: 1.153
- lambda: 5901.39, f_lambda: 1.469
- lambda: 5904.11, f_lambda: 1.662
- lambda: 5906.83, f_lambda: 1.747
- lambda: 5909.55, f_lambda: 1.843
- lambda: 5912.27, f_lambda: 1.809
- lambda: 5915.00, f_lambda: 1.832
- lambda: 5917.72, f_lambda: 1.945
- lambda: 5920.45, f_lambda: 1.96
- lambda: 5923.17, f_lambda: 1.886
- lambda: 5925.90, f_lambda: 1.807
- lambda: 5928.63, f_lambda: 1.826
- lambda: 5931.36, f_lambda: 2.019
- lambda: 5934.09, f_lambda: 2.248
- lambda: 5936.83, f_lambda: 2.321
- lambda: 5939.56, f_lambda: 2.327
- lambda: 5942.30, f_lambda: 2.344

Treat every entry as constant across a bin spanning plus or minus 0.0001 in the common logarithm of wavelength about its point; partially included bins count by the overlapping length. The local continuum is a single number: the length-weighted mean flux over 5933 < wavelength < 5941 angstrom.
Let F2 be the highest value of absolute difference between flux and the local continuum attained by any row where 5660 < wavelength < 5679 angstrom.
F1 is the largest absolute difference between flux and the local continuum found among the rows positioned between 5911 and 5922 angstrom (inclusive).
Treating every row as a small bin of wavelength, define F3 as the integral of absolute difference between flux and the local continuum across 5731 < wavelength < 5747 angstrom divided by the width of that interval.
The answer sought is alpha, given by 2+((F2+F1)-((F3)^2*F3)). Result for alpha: 2.4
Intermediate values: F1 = 0.49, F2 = 0.24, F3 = 0.68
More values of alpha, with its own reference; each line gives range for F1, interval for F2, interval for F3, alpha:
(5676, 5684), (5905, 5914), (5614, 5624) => 2.8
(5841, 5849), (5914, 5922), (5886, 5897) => 0.7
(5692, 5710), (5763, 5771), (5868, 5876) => 3.1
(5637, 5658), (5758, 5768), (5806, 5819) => 2.7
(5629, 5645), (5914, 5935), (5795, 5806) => 1.9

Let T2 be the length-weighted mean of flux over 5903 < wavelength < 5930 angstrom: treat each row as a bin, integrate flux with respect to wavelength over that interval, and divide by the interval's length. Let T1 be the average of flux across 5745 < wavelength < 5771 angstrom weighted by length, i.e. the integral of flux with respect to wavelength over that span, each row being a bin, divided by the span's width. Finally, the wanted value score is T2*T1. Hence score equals 6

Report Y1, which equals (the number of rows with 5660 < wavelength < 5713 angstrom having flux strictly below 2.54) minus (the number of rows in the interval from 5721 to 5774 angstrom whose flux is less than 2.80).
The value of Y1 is 7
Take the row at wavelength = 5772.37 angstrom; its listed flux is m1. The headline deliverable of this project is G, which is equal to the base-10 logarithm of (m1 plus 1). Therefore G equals 0.58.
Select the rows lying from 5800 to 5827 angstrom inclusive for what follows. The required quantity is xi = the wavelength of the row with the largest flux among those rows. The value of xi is 5807.03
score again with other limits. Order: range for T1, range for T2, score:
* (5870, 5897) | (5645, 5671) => 4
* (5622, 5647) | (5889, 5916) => 3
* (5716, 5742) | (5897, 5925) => 5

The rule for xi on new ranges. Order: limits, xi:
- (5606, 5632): 5625.41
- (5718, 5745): 5735.28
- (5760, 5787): 5785.68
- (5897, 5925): 5920.45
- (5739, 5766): 5753.80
